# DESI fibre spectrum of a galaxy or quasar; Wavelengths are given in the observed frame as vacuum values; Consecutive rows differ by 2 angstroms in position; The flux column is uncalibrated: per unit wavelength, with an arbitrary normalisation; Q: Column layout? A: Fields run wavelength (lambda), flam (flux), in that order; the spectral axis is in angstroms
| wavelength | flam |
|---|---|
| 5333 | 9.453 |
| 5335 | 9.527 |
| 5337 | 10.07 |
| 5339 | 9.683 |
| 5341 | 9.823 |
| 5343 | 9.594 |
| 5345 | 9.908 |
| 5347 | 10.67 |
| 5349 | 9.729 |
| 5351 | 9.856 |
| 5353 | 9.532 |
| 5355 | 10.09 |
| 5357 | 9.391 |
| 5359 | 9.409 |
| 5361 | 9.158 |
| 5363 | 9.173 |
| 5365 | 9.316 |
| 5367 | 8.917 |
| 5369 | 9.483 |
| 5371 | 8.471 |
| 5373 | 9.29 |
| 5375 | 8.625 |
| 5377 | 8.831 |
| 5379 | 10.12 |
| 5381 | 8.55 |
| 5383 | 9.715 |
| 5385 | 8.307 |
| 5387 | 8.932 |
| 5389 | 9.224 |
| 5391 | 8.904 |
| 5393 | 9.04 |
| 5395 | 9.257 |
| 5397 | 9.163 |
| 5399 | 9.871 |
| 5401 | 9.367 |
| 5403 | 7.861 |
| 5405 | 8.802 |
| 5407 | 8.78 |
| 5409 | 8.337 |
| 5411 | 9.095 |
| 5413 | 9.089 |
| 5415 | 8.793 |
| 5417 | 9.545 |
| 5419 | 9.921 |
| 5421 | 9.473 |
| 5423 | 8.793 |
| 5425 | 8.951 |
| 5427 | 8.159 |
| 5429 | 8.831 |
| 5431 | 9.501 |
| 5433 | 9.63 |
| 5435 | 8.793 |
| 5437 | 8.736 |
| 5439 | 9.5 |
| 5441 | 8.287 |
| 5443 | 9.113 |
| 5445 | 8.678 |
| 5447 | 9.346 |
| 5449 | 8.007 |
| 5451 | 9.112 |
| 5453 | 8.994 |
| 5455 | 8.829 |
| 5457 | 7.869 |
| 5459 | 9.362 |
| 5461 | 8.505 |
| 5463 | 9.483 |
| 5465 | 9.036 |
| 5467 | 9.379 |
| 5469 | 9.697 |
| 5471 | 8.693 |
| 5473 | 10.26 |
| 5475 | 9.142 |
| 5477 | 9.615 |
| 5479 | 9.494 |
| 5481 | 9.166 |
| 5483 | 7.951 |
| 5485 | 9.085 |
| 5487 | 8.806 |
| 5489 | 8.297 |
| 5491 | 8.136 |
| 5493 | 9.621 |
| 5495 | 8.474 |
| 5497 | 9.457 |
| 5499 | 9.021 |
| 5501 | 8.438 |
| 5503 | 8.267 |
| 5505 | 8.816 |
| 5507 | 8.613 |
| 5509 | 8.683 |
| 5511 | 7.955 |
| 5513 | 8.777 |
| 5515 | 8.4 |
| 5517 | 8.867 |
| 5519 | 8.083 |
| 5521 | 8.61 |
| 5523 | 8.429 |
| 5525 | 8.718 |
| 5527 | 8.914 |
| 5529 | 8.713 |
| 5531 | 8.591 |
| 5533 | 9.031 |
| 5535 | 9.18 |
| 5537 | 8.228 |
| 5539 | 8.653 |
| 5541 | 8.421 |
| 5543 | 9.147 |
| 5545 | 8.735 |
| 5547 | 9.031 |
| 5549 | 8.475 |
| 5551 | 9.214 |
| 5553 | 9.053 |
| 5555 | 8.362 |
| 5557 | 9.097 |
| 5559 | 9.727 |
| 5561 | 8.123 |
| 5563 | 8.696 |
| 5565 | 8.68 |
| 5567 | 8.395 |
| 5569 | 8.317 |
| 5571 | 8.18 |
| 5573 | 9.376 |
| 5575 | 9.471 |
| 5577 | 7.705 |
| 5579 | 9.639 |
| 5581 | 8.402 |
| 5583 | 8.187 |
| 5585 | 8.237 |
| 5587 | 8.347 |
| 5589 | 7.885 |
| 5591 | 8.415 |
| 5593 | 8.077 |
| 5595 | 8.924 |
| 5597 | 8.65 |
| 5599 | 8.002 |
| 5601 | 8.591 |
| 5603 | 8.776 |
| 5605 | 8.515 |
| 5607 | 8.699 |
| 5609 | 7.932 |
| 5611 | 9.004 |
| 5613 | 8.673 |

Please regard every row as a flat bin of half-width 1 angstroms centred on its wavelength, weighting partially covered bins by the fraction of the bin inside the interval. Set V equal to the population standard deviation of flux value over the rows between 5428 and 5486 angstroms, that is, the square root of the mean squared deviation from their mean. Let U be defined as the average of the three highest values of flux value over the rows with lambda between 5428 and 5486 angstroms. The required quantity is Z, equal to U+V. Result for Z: 10.4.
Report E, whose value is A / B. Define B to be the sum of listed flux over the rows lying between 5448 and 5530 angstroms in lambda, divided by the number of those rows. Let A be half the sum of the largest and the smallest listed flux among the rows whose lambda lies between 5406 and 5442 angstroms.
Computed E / 1.02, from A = 9.0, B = 8.8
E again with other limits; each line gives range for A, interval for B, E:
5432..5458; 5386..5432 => 0.97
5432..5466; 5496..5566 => 1.00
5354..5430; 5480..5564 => 1.03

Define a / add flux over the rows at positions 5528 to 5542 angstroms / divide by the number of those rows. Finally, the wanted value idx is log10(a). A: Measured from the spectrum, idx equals 0.939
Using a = 8.7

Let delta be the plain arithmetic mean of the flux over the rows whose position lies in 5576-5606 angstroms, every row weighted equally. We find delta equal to 8.42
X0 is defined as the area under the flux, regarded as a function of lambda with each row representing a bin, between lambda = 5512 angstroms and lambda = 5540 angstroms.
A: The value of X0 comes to 242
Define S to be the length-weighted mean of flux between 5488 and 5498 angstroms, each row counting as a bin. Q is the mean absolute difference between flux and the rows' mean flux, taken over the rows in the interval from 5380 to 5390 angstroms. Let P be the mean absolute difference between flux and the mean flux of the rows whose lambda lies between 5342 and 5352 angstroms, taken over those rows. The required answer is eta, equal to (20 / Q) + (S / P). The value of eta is 78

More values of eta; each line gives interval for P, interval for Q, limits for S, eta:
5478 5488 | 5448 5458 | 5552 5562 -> 61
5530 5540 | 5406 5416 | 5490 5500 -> 122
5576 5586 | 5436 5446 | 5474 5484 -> 75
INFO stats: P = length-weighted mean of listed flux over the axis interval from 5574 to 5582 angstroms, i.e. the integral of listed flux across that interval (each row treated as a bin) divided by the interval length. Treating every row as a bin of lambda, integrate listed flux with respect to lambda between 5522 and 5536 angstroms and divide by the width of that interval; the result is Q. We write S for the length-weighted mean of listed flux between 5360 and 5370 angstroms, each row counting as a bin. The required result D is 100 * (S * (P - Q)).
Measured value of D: 7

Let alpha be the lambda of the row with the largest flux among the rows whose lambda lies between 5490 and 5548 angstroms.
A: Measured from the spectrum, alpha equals 5493 angstroms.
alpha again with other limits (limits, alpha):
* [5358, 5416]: 5379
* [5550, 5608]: 5559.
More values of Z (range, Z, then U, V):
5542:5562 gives 9.8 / 9.36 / 0.45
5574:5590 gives 9.8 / 9.17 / 0.66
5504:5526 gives 9.1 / 8.82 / 0.28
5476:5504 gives 10.1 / 9.58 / 0.56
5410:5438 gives 10.1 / 9.70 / 0.45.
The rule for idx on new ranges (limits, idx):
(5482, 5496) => 0.936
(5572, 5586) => 0.940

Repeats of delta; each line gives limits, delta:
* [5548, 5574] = 8.75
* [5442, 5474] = 9.02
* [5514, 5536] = 8.69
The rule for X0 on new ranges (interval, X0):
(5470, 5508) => 339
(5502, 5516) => 119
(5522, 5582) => 525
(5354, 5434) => 728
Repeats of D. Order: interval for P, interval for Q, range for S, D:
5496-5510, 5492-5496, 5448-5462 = -252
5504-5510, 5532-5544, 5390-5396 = -66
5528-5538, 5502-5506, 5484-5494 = 182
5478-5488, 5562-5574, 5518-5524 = 245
